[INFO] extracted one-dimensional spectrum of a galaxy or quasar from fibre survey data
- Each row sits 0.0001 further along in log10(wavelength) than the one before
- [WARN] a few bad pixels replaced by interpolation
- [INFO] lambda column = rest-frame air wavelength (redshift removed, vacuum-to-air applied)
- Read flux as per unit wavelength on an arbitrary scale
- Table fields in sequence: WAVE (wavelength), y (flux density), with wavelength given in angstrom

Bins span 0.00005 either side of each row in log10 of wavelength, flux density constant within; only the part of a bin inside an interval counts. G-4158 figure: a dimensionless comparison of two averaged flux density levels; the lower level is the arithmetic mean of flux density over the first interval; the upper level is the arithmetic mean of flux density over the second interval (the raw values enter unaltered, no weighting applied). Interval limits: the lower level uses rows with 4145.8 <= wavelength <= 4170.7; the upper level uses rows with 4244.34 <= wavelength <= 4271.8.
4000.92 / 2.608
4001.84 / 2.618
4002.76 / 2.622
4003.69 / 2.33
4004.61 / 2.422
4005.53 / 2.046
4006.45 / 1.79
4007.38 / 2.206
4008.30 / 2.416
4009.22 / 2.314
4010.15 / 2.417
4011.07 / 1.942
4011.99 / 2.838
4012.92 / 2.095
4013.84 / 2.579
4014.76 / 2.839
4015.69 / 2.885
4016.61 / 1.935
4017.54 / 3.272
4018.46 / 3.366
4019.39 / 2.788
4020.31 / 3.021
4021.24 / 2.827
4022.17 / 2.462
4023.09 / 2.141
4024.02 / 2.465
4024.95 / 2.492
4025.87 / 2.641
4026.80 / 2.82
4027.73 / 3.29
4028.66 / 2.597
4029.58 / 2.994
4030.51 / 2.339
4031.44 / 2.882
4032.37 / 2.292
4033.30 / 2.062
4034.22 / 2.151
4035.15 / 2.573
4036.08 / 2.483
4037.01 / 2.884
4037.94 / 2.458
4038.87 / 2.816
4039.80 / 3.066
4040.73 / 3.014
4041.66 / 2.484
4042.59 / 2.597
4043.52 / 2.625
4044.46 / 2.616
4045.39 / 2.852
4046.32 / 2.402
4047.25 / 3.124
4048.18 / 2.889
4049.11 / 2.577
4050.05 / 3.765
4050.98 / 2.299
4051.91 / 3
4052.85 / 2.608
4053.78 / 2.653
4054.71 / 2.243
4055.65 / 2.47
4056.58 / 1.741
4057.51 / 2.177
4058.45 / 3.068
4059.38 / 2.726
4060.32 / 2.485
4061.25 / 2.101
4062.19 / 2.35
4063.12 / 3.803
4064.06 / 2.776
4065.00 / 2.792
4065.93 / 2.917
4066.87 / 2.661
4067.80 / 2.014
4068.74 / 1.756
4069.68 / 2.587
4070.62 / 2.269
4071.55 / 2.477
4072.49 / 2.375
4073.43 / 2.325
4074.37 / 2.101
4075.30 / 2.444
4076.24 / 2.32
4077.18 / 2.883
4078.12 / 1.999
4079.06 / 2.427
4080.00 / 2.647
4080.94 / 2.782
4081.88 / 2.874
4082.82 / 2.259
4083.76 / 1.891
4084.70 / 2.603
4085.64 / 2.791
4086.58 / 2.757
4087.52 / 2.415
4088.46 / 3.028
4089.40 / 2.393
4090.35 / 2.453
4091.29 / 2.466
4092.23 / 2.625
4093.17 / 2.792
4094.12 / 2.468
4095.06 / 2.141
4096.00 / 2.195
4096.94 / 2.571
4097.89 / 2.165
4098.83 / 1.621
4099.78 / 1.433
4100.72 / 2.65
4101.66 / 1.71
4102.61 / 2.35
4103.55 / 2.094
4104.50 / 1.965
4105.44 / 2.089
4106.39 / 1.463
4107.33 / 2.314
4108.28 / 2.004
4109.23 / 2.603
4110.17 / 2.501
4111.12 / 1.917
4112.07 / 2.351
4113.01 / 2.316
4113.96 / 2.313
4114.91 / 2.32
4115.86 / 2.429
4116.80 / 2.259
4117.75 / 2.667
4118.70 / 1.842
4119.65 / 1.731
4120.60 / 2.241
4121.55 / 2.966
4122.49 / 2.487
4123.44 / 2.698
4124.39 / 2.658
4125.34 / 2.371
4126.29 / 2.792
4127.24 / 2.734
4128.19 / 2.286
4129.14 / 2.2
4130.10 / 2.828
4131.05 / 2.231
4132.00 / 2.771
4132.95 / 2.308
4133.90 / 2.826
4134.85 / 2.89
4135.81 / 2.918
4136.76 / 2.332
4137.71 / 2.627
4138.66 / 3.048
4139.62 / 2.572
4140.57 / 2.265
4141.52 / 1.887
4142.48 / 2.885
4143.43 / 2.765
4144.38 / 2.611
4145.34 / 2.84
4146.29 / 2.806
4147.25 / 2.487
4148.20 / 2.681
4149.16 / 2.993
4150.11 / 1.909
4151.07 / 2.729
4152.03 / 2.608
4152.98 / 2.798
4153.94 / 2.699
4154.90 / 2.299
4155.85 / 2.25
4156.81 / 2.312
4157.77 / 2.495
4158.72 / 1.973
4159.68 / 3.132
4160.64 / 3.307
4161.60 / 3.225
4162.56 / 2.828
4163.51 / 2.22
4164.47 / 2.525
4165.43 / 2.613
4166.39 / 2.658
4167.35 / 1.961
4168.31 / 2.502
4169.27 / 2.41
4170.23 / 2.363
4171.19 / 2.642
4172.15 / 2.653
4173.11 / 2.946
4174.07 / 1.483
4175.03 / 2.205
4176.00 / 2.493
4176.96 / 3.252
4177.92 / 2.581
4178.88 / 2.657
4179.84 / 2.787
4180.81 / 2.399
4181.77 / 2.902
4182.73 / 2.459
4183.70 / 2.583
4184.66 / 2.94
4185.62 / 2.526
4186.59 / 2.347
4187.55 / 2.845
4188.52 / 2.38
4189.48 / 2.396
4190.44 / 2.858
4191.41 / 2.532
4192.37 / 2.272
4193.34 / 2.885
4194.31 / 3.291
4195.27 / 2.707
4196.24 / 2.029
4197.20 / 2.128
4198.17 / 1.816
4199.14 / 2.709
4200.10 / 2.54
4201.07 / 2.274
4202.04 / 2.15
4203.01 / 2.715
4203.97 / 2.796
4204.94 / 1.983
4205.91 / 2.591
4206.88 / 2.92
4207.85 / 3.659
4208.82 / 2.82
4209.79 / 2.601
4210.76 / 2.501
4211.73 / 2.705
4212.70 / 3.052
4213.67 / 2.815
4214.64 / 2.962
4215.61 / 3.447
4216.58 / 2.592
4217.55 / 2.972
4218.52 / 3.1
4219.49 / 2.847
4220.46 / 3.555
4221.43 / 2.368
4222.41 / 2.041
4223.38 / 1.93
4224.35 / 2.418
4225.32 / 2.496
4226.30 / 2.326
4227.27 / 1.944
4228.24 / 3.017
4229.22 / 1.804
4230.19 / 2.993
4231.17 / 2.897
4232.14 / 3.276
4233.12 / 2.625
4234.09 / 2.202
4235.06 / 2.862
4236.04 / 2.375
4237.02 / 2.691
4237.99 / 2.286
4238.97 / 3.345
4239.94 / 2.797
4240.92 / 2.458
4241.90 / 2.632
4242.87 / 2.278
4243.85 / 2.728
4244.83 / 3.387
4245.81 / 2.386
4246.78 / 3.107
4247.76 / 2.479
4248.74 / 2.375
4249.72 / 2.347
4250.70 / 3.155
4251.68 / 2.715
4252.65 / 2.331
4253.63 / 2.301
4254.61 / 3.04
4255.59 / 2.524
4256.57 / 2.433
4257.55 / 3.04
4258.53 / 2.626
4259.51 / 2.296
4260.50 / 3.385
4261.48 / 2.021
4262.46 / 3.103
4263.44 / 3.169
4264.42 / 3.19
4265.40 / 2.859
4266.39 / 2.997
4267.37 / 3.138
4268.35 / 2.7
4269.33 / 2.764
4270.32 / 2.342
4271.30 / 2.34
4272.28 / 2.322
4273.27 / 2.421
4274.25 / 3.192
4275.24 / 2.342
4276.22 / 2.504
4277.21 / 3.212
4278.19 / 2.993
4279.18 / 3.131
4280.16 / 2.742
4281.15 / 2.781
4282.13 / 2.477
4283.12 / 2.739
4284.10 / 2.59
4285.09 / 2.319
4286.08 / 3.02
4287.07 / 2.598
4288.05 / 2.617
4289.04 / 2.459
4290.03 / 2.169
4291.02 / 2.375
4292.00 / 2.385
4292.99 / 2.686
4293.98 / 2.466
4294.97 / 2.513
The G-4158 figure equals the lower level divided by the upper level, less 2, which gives -1.06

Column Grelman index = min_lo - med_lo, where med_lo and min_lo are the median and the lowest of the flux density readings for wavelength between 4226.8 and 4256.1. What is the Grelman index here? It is -0.82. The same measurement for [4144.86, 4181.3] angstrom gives -1.13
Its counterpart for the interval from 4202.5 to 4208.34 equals -0.77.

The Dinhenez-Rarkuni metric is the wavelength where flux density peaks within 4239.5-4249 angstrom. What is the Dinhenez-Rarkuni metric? 4244.83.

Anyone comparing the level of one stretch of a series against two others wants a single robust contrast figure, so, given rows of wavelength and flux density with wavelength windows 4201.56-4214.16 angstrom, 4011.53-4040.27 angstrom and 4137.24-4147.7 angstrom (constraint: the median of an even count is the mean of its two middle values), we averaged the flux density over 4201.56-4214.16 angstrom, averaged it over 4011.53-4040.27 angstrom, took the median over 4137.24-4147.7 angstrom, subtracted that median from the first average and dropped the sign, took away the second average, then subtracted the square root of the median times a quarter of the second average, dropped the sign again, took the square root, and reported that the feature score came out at 1.97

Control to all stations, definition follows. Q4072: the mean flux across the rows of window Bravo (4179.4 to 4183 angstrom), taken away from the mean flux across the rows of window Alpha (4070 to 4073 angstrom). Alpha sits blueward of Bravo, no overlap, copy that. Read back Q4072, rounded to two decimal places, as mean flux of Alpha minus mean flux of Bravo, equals -0.26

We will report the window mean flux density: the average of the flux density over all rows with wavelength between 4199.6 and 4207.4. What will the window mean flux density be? 2.50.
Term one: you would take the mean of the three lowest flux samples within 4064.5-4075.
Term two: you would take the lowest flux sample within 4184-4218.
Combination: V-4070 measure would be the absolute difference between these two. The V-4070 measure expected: 0.14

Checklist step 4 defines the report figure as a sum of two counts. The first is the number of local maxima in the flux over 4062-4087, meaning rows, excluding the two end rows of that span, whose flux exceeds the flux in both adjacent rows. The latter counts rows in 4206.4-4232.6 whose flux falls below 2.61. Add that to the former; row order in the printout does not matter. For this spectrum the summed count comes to 19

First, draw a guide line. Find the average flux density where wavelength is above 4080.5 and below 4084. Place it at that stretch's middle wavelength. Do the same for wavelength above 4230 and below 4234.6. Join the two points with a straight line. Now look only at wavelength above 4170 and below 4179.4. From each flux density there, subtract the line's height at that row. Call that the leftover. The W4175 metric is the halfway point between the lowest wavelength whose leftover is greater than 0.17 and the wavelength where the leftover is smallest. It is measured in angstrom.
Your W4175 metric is 4173.6 angstrom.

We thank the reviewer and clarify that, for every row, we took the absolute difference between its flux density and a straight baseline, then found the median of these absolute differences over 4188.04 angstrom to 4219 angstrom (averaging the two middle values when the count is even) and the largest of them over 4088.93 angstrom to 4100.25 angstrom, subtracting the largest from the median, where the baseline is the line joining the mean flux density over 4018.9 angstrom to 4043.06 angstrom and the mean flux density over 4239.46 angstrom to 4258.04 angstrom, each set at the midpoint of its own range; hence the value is -0.95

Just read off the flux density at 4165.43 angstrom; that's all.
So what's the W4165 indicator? 2.613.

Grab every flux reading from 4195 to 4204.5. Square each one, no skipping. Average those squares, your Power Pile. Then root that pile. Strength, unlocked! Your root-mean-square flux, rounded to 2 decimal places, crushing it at 2.41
